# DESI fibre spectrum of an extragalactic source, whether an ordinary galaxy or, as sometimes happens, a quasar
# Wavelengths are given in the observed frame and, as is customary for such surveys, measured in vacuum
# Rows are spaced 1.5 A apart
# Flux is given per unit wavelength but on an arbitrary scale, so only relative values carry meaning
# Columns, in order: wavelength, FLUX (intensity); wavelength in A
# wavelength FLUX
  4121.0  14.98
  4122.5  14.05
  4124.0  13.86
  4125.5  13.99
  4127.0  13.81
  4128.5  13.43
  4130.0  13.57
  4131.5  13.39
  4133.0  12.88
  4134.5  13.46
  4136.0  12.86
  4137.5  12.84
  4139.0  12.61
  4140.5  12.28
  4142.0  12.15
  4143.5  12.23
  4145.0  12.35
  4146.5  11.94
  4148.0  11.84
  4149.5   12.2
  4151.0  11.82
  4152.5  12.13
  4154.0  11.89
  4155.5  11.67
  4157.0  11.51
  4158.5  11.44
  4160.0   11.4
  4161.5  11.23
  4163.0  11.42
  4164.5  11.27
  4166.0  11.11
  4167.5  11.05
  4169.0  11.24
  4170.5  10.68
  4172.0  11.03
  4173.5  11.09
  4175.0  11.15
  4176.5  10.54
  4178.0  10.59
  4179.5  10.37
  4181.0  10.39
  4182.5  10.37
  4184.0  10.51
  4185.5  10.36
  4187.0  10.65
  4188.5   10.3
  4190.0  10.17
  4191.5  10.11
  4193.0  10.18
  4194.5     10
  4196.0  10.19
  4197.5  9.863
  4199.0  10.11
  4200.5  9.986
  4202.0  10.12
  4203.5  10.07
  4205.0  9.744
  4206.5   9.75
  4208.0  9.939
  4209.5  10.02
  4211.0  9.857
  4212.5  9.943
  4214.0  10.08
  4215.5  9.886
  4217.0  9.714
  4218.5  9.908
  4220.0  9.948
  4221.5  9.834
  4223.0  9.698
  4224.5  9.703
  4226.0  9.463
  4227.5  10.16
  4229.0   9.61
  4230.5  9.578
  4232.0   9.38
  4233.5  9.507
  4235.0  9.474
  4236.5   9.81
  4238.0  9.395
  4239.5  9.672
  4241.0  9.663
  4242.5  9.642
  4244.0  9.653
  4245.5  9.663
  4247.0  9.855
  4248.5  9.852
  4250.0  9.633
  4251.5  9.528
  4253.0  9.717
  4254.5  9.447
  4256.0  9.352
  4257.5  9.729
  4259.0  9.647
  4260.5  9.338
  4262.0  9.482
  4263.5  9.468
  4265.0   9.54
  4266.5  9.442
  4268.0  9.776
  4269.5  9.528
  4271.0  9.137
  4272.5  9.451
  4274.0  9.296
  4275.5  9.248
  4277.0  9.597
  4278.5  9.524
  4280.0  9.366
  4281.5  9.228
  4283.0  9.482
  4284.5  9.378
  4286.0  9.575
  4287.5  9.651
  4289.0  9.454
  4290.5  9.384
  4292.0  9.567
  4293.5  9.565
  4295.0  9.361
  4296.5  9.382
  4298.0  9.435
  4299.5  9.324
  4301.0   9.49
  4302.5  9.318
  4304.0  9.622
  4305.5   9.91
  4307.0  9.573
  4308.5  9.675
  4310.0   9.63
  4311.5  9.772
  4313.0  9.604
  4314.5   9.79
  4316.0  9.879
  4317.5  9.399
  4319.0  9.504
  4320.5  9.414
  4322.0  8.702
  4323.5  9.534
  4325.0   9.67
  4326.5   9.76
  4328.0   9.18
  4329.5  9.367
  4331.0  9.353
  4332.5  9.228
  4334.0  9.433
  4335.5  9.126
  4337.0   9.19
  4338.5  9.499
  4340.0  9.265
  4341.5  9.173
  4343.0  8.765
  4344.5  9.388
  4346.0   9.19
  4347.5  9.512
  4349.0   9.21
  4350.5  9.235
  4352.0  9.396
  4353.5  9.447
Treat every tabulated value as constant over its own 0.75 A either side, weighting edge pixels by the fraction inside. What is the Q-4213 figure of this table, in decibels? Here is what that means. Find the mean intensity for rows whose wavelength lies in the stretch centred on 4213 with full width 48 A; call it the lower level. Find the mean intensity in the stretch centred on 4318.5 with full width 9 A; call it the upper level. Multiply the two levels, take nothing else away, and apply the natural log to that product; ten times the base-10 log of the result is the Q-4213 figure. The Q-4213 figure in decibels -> 6.57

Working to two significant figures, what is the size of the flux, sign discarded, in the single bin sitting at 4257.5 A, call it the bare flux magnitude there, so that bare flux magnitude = 9.7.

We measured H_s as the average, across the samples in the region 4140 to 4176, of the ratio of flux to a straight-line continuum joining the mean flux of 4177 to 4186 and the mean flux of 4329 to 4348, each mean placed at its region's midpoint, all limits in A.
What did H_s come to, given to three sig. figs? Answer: 1.09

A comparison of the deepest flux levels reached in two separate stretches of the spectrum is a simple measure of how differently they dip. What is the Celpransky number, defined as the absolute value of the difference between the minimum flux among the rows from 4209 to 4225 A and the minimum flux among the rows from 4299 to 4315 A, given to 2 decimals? 0.38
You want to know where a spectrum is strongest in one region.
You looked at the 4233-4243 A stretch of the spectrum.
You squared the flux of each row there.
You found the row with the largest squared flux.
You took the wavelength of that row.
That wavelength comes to 4236.5 A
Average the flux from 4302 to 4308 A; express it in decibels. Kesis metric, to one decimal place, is 9.8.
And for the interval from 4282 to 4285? 9.7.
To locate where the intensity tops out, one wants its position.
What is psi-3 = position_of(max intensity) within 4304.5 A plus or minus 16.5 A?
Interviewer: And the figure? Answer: 4305.5 A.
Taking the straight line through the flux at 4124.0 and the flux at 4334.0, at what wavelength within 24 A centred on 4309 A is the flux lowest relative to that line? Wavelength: 4299.5 A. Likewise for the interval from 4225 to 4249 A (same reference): 4226.0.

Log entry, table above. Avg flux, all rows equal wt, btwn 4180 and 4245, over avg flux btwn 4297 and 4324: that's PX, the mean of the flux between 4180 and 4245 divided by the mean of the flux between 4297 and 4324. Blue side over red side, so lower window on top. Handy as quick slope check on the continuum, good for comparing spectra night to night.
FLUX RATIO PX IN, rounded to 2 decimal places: 1.04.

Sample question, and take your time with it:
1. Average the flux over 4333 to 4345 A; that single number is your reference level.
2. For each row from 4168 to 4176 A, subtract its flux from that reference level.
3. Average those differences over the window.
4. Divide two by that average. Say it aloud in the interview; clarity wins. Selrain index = -1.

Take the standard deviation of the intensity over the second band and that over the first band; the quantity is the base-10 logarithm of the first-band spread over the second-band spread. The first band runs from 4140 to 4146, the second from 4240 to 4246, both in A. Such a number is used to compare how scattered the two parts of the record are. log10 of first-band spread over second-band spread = 0.9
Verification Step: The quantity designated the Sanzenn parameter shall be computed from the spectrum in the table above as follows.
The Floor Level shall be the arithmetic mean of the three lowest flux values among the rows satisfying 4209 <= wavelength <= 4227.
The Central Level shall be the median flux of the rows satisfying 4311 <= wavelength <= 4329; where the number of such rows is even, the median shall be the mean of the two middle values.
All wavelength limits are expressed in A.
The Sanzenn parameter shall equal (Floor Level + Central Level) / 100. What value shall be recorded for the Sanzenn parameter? 0.192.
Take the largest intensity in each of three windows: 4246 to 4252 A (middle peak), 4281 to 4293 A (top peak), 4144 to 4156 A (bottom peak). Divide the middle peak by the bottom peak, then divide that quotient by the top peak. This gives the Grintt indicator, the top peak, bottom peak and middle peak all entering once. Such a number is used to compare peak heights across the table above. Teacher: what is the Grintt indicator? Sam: 0.083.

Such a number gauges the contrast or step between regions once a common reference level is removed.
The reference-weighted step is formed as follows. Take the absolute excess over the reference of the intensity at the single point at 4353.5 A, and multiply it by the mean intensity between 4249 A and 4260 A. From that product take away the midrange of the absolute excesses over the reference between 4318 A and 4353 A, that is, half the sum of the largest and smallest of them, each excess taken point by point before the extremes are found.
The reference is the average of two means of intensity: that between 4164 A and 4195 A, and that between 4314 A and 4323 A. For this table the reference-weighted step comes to 4.8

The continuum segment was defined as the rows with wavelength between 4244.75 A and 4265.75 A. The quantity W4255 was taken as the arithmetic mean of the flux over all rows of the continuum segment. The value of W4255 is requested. 9.59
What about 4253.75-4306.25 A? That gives 9.47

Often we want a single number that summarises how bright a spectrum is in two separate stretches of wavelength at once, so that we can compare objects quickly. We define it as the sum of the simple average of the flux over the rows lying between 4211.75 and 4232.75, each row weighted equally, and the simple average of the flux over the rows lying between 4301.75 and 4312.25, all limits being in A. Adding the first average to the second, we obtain 19.4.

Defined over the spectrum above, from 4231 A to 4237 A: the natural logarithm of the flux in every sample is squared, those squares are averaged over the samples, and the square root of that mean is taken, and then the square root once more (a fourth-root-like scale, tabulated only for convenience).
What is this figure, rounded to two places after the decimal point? 1.50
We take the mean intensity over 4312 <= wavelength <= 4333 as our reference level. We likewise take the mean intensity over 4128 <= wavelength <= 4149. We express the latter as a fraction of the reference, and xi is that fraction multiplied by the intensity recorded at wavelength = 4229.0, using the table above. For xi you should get 12.9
